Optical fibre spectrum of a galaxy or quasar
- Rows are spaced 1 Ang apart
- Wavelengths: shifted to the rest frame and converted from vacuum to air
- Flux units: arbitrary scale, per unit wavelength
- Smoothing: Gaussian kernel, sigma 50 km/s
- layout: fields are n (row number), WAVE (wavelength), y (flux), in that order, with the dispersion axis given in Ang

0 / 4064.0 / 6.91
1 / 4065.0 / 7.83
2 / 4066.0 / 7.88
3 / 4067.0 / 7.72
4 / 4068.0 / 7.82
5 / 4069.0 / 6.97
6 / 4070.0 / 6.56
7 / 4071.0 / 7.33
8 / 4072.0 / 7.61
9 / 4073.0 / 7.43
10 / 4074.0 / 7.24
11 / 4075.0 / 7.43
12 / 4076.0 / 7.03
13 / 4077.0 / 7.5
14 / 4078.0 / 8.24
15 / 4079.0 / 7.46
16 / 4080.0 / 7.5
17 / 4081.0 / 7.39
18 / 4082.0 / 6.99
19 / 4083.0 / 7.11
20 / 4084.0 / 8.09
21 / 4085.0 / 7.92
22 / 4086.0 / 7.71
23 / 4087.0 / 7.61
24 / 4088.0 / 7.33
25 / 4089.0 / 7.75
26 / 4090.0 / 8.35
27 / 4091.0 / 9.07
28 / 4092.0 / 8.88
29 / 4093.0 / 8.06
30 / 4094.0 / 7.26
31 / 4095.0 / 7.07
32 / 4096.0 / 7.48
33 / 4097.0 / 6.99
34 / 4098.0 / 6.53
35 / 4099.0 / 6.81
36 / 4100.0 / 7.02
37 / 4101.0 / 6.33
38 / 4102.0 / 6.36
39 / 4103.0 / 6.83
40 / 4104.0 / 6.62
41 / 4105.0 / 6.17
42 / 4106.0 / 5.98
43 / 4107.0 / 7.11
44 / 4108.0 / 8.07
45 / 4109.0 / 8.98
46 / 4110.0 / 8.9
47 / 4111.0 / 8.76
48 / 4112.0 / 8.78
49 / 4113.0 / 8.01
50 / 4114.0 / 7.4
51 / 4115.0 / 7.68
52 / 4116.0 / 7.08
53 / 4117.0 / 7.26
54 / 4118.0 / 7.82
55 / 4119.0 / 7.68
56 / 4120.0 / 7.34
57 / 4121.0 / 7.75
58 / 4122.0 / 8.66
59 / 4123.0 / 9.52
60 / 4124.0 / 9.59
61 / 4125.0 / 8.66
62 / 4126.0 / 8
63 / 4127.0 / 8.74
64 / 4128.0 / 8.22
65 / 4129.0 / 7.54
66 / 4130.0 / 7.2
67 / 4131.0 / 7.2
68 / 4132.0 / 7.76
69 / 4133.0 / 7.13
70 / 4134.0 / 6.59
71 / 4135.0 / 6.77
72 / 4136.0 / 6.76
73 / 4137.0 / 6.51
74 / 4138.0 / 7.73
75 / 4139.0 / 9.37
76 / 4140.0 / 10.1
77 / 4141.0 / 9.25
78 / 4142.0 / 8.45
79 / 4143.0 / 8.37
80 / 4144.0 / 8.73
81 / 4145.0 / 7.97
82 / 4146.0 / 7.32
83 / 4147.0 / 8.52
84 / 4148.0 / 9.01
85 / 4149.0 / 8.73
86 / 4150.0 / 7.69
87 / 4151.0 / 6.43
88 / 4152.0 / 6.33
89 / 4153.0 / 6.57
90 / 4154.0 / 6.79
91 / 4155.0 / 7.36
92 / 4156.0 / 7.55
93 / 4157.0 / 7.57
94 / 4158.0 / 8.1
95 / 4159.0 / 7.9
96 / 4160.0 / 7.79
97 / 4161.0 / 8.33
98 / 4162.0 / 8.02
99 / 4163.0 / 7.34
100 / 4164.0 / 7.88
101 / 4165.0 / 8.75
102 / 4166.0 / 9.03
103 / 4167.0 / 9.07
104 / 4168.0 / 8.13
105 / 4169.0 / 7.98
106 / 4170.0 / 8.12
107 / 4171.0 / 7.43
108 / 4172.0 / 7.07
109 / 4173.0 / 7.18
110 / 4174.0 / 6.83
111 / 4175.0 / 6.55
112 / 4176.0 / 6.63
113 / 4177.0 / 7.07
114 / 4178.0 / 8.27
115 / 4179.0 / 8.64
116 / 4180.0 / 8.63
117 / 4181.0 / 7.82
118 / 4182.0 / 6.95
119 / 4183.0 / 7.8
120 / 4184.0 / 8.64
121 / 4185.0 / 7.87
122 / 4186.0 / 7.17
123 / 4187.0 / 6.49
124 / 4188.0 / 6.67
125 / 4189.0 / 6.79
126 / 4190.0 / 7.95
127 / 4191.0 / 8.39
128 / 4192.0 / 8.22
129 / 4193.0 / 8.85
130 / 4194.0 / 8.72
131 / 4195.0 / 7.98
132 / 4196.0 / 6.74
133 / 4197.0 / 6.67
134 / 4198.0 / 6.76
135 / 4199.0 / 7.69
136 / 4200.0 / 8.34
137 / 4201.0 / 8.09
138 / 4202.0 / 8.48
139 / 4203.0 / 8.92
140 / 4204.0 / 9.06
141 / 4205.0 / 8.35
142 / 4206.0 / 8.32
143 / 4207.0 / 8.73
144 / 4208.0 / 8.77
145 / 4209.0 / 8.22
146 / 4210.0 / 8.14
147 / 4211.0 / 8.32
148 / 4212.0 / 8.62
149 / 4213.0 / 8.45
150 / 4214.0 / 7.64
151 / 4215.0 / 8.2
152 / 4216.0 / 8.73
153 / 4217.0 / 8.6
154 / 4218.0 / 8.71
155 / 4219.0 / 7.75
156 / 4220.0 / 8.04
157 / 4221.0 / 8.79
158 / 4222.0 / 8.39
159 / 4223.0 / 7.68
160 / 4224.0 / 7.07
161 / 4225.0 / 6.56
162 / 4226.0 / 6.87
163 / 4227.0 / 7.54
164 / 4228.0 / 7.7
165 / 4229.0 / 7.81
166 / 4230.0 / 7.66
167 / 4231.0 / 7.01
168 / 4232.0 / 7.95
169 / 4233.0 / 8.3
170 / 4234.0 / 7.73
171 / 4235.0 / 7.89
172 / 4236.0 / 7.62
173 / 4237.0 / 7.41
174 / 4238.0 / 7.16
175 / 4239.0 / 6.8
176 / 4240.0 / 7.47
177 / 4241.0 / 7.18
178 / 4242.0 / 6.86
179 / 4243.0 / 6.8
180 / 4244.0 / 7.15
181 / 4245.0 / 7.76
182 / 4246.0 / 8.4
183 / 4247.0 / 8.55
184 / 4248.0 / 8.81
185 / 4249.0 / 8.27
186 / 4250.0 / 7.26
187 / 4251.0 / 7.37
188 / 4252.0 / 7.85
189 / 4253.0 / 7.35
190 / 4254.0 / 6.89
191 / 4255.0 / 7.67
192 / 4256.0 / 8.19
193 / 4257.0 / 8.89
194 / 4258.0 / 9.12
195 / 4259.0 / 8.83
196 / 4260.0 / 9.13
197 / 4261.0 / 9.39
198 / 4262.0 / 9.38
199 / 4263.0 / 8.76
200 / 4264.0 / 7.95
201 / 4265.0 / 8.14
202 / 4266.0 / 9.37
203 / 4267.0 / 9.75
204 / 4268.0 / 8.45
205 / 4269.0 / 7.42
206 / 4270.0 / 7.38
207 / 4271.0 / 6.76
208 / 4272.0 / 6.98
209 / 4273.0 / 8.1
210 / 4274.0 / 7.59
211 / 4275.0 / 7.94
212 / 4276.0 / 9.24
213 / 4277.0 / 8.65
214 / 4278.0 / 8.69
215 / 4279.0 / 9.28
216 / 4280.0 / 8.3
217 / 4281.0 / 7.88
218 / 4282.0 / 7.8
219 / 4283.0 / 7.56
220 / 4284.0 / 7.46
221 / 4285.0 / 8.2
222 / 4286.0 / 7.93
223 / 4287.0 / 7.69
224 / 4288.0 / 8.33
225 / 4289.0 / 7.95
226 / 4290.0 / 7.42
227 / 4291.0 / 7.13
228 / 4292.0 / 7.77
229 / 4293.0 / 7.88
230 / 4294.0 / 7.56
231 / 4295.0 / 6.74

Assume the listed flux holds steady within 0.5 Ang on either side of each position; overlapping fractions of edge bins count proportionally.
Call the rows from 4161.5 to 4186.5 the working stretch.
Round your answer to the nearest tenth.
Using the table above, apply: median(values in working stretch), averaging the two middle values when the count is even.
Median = 7.9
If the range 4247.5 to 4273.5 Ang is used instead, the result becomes 8.2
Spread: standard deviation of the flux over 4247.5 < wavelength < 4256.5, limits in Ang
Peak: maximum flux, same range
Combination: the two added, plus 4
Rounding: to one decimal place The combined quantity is 13.4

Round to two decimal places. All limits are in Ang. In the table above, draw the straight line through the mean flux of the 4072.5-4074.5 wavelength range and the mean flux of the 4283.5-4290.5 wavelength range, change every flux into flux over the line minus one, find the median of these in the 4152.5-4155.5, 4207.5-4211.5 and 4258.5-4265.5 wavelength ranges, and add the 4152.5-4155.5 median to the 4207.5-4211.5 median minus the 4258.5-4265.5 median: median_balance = -0.15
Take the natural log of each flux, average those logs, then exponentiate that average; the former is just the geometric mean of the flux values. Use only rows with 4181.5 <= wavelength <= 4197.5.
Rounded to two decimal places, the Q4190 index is 7.58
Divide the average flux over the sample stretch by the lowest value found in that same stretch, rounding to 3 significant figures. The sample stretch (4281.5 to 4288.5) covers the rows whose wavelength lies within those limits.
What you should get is 1.05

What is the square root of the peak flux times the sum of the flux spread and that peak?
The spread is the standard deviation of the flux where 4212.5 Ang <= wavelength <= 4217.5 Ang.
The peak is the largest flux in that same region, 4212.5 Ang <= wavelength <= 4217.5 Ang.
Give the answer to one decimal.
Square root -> 8.9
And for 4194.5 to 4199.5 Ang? 8.3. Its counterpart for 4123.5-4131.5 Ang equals 10.0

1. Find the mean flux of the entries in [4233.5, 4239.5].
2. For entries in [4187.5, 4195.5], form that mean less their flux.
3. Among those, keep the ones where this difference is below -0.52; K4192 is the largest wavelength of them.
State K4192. 4195.0 Ang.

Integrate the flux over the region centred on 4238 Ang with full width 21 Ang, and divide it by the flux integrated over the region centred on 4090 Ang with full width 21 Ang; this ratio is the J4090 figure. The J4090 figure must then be 1.007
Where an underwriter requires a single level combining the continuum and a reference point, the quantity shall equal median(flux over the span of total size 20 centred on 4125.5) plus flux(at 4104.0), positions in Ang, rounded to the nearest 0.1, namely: 14.3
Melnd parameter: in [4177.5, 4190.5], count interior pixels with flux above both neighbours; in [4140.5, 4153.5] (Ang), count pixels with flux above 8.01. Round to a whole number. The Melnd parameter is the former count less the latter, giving -5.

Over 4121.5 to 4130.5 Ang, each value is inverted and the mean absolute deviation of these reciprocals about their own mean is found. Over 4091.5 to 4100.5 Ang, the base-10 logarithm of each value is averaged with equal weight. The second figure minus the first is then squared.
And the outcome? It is 0.731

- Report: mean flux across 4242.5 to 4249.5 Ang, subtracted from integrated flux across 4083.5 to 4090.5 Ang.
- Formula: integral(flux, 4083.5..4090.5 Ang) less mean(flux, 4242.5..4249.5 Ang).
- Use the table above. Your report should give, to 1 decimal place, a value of 46.8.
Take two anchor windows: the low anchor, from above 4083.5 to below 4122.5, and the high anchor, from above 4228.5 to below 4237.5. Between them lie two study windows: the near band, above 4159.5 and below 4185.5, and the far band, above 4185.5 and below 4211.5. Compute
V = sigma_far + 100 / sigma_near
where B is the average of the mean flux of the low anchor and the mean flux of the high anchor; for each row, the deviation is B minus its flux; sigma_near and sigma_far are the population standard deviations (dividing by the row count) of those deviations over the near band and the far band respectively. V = 141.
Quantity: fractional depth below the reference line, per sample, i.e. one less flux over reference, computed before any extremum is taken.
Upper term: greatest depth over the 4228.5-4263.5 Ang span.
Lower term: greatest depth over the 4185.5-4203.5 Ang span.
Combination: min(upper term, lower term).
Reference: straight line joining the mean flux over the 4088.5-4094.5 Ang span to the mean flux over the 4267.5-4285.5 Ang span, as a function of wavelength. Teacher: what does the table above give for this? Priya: 0.15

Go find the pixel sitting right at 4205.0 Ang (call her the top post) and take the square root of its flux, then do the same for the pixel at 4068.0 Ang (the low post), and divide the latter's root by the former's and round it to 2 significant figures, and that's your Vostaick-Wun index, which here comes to 0.97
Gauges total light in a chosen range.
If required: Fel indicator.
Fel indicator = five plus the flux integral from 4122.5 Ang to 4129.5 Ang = 65.3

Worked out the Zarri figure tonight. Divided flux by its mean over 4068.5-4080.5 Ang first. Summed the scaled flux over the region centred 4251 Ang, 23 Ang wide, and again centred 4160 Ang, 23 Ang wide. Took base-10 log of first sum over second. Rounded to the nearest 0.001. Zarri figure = 0.014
